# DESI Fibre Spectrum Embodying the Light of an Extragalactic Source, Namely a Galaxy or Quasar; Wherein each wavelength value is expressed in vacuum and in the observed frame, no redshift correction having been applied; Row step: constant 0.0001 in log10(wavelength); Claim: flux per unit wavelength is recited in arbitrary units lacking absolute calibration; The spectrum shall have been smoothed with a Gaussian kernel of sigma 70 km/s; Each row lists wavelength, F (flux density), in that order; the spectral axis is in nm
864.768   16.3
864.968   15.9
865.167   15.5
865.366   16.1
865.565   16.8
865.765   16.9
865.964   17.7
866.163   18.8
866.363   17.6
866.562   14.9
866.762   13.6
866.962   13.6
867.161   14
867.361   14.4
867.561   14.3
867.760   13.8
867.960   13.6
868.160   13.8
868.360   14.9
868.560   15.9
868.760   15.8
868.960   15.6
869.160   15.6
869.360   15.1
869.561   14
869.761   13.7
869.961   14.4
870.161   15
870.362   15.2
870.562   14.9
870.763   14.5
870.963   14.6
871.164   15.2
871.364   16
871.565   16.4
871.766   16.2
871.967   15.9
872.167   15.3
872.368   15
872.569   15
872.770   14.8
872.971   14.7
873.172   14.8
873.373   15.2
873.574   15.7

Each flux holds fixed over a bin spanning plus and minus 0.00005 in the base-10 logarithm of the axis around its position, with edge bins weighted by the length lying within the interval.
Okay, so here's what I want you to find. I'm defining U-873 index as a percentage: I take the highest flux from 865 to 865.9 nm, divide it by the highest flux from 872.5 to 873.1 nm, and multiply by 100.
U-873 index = 113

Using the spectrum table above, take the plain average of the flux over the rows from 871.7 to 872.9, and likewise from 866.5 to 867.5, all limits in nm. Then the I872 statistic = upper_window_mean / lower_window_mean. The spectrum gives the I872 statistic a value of 1.09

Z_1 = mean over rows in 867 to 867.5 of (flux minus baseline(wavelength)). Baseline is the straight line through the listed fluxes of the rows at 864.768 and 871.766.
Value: -2.1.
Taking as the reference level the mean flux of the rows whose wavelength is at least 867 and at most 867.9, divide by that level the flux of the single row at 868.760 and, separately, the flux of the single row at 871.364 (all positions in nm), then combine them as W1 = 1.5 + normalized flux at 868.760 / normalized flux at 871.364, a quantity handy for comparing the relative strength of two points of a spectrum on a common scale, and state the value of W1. 2.49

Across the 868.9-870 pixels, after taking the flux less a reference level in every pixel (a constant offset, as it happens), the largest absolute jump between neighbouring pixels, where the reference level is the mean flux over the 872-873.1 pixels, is 1.1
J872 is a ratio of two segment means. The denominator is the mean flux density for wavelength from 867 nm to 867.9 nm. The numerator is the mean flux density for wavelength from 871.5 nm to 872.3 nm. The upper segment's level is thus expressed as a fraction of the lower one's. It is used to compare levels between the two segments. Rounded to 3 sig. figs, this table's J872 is 1.13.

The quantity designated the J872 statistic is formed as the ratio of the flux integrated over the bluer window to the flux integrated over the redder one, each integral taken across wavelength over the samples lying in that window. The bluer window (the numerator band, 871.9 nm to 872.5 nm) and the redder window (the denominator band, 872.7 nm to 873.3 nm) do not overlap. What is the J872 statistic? 1.04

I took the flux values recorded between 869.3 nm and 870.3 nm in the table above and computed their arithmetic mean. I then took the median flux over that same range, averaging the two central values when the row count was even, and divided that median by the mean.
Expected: 1.00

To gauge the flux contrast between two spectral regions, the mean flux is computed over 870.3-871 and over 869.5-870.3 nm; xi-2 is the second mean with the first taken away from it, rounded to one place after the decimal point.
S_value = -0.5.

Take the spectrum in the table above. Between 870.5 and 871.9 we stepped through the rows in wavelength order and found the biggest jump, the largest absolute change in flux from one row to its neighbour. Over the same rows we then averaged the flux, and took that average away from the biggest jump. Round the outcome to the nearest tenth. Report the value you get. -14.6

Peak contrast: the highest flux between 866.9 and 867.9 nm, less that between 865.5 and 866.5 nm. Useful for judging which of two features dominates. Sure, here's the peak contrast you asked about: -4.4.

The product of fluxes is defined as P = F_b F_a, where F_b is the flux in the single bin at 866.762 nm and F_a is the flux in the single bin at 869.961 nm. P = 196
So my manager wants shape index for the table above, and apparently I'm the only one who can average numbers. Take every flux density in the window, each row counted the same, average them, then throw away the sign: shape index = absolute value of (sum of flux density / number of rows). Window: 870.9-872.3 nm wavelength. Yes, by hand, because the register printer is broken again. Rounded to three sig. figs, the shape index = 15.7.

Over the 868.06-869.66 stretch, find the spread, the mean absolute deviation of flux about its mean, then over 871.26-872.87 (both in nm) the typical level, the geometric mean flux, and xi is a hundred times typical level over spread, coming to 2430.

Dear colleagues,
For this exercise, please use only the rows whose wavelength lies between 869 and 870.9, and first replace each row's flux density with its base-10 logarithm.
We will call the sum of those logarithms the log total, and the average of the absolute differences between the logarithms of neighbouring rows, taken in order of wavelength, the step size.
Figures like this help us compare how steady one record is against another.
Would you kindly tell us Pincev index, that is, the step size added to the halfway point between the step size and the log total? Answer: 5.28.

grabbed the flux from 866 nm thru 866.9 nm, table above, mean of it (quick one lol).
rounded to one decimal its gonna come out 16.2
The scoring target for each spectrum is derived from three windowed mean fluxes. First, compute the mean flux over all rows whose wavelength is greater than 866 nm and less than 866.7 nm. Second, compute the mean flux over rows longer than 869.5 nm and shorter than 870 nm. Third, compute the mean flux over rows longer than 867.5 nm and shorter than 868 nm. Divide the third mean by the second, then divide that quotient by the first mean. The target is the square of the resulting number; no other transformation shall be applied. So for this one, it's 0.0034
